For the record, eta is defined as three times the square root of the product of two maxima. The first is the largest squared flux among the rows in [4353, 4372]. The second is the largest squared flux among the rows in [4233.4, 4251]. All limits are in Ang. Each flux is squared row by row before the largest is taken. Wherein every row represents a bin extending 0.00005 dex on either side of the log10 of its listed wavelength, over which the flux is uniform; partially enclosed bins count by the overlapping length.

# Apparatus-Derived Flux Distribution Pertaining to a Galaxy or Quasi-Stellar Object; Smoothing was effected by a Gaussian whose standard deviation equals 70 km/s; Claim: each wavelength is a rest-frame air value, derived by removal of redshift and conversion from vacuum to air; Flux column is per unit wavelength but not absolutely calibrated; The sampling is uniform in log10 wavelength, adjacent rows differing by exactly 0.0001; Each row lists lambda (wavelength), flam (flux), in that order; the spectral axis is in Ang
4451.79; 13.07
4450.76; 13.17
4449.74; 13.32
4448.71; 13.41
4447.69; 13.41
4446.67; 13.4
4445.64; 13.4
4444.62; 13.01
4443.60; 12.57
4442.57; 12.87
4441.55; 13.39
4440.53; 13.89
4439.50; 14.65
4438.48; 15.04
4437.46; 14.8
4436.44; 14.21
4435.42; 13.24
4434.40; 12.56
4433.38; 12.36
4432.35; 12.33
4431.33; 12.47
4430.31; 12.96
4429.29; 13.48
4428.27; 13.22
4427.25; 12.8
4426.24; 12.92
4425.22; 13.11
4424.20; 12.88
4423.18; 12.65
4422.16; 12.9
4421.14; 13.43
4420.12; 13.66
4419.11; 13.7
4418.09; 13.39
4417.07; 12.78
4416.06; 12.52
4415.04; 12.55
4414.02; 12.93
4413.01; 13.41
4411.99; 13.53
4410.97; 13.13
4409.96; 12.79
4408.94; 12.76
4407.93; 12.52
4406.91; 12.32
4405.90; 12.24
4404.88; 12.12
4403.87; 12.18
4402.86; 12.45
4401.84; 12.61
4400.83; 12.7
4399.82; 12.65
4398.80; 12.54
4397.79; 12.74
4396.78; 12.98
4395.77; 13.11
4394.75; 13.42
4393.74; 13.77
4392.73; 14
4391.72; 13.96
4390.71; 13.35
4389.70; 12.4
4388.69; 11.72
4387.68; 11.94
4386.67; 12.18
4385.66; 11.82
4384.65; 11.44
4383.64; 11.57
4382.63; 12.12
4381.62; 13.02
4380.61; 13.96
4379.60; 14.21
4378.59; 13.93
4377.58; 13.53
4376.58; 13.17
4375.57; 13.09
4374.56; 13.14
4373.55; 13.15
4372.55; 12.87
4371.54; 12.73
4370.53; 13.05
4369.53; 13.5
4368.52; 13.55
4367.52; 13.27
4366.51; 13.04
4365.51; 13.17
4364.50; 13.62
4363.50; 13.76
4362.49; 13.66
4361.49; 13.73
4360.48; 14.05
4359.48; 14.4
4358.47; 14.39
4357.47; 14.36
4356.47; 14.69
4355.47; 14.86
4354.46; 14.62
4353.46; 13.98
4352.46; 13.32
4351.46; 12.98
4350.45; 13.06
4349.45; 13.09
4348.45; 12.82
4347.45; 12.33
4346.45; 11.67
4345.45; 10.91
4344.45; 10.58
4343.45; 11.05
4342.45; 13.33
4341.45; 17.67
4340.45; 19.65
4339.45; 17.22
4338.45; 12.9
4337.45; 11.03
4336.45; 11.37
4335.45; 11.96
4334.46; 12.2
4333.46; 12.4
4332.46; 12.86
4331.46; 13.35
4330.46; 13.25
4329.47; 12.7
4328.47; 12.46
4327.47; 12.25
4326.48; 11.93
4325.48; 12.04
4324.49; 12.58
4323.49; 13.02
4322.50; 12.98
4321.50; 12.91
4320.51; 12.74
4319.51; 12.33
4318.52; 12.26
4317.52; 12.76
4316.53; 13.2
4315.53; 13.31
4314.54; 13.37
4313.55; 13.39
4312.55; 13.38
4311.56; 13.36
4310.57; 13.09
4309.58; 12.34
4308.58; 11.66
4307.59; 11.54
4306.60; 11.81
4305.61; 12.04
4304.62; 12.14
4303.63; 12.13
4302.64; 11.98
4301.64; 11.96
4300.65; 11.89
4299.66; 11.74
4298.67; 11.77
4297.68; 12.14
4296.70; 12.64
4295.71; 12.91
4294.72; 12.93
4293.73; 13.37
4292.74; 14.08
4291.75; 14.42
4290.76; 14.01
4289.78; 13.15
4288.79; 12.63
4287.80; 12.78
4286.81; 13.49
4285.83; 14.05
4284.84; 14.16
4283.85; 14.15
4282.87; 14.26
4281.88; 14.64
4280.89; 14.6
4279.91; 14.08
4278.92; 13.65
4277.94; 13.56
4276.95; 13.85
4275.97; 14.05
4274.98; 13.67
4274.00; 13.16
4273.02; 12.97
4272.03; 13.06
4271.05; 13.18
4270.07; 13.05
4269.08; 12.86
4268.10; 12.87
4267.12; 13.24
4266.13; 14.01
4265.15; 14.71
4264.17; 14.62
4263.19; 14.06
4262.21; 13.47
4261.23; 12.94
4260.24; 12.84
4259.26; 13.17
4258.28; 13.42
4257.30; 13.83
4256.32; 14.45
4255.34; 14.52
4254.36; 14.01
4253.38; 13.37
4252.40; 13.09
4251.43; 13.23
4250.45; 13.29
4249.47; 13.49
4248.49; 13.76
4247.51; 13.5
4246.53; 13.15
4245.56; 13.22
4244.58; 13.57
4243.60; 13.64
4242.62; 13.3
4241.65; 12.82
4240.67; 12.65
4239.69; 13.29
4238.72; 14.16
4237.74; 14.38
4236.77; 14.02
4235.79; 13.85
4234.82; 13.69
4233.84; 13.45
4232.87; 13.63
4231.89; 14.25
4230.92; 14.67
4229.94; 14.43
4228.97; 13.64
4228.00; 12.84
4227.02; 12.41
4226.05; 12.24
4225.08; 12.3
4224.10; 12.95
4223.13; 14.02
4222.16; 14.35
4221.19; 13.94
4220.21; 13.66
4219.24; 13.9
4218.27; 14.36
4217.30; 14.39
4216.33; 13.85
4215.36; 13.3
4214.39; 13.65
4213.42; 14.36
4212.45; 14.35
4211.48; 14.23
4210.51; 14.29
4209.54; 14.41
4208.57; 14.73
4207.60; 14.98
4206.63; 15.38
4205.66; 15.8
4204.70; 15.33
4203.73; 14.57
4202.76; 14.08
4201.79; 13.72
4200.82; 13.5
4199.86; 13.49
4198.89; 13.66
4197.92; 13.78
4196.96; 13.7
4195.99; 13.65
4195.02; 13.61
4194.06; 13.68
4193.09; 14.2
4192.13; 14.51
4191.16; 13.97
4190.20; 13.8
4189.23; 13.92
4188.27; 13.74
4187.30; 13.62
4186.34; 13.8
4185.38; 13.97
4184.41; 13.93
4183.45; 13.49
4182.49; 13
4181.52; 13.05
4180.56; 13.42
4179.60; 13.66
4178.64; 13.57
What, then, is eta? 641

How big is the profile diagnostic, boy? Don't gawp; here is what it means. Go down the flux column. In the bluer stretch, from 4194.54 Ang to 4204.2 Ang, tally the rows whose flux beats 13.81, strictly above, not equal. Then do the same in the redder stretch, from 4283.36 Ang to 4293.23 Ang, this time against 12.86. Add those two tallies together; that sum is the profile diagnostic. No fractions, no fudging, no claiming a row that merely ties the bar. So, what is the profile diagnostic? 10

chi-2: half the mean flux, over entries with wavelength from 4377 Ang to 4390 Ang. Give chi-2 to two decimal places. 6.30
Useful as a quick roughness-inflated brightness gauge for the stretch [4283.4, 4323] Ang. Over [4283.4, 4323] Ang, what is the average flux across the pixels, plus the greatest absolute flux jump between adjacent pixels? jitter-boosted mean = 13.68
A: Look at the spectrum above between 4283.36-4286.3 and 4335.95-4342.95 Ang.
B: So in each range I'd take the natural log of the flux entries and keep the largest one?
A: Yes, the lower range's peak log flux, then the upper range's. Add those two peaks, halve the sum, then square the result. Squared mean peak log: 7.9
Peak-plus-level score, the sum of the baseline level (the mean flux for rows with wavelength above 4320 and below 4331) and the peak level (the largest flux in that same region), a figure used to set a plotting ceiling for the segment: 25.9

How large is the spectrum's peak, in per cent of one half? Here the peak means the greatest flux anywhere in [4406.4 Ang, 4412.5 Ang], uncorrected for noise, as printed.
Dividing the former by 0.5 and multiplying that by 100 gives 2706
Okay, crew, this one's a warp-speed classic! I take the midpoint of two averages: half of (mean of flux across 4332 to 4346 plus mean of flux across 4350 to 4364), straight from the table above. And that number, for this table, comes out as 13.6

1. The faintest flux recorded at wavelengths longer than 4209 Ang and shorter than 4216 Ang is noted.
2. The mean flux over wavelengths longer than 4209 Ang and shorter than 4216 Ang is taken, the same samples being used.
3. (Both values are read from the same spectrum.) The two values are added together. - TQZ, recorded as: 27.4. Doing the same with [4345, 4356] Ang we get 24.0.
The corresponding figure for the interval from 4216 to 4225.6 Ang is 26.1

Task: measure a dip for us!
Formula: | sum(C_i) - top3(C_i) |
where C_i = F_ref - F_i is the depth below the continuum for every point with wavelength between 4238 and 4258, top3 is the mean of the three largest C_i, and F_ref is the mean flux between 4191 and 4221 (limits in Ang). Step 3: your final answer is 12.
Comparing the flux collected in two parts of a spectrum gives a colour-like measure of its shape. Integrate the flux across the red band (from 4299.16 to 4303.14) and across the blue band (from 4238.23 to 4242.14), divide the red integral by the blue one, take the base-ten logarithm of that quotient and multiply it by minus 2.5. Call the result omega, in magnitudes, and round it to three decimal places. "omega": 0.100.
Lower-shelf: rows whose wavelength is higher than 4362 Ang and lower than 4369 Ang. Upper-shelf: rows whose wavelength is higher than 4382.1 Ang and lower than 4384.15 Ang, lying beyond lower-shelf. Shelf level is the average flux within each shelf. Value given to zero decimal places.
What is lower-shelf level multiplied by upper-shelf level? 159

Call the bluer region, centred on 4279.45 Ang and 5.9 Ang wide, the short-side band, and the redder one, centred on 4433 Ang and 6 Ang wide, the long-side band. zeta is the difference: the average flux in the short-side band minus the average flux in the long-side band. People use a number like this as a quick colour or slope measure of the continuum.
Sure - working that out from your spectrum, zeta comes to 1.4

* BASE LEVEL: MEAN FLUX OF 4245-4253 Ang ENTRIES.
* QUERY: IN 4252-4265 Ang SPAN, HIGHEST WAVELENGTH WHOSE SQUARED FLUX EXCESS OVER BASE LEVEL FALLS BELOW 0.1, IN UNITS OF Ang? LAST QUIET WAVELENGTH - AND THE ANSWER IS 4262.21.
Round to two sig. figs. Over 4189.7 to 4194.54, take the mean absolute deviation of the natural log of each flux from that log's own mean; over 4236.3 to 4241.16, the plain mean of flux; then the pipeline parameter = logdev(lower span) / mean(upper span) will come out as 0.0013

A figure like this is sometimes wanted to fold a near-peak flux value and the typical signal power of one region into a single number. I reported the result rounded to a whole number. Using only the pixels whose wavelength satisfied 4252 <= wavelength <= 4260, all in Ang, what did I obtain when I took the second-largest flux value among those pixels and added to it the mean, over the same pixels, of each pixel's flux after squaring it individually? 203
